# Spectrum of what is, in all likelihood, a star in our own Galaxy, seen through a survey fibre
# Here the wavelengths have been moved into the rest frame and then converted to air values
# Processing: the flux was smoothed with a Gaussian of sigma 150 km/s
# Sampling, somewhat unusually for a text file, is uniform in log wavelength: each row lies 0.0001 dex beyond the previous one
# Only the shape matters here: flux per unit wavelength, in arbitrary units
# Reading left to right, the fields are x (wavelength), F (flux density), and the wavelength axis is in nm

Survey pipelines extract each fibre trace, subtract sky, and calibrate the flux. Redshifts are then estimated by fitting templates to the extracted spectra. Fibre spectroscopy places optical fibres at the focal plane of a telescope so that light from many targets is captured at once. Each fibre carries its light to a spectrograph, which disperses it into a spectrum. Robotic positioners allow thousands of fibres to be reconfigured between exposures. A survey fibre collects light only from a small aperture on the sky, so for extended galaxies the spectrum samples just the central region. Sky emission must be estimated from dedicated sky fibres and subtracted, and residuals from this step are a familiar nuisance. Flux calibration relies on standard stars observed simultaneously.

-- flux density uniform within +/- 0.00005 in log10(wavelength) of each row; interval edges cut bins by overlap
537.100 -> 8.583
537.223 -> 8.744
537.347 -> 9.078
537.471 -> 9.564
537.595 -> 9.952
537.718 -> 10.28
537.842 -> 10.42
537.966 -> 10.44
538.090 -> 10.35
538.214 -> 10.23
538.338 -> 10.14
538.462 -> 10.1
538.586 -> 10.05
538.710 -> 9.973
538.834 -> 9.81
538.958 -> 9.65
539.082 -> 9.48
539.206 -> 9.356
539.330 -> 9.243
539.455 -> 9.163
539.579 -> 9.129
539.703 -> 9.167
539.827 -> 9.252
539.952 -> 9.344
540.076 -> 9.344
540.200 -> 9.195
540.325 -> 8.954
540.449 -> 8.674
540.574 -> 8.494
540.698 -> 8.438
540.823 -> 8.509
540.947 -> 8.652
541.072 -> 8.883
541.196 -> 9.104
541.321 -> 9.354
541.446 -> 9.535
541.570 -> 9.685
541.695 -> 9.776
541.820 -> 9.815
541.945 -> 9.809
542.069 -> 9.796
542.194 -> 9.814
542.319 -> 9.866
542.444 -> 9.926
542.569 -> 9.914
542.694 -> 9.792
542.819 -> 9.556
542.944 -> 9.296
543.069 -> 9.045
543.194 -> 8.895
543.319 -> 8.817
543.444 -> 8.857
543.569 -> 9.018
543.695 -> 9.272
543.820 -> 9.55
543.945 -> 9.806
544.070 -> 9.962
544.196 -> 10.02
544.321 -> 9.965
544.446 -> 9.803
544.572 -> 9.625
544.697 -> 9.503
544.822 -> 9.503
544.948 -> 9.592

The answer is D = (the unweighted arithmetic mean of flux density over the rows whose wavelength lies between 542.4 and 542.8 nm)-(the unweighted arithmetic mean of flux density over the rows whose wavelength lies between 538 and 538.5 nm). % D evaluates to -0.3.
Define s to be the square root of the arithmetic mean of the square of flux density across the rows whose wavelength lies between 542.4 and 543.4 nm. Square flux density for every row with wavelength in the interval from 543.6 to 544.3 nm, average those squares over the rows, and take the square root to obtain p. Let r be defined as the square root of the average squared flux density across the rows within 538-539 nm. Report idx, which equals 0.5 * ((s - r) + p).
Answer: 4.55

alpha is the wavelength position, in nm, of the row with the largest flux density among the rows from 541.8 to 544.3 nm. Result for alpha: 544.196 nm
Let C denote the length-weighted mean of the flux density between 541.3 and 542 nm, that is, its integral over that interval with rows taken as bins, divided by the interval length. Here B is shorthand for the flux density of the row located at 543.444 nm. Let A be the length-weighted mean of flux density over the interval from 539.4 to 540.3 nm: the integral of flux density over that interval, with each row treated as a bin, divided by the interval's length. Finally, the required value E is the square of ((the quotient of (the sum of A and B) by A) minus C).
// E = 59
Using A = 9.2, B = 8.857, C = 9.7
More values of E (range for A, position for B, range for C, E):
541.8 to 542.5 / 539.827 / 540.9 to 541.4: 50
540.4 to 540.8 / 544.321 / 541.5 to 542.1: 58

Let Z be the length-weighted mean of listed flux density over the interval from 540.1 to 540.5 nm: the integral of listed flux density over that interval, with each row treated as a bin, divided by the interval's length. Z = 9.0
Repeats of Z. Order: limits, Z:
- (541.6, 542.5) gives 9.8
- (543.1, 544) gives 9.2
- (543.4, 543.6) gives 8.9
